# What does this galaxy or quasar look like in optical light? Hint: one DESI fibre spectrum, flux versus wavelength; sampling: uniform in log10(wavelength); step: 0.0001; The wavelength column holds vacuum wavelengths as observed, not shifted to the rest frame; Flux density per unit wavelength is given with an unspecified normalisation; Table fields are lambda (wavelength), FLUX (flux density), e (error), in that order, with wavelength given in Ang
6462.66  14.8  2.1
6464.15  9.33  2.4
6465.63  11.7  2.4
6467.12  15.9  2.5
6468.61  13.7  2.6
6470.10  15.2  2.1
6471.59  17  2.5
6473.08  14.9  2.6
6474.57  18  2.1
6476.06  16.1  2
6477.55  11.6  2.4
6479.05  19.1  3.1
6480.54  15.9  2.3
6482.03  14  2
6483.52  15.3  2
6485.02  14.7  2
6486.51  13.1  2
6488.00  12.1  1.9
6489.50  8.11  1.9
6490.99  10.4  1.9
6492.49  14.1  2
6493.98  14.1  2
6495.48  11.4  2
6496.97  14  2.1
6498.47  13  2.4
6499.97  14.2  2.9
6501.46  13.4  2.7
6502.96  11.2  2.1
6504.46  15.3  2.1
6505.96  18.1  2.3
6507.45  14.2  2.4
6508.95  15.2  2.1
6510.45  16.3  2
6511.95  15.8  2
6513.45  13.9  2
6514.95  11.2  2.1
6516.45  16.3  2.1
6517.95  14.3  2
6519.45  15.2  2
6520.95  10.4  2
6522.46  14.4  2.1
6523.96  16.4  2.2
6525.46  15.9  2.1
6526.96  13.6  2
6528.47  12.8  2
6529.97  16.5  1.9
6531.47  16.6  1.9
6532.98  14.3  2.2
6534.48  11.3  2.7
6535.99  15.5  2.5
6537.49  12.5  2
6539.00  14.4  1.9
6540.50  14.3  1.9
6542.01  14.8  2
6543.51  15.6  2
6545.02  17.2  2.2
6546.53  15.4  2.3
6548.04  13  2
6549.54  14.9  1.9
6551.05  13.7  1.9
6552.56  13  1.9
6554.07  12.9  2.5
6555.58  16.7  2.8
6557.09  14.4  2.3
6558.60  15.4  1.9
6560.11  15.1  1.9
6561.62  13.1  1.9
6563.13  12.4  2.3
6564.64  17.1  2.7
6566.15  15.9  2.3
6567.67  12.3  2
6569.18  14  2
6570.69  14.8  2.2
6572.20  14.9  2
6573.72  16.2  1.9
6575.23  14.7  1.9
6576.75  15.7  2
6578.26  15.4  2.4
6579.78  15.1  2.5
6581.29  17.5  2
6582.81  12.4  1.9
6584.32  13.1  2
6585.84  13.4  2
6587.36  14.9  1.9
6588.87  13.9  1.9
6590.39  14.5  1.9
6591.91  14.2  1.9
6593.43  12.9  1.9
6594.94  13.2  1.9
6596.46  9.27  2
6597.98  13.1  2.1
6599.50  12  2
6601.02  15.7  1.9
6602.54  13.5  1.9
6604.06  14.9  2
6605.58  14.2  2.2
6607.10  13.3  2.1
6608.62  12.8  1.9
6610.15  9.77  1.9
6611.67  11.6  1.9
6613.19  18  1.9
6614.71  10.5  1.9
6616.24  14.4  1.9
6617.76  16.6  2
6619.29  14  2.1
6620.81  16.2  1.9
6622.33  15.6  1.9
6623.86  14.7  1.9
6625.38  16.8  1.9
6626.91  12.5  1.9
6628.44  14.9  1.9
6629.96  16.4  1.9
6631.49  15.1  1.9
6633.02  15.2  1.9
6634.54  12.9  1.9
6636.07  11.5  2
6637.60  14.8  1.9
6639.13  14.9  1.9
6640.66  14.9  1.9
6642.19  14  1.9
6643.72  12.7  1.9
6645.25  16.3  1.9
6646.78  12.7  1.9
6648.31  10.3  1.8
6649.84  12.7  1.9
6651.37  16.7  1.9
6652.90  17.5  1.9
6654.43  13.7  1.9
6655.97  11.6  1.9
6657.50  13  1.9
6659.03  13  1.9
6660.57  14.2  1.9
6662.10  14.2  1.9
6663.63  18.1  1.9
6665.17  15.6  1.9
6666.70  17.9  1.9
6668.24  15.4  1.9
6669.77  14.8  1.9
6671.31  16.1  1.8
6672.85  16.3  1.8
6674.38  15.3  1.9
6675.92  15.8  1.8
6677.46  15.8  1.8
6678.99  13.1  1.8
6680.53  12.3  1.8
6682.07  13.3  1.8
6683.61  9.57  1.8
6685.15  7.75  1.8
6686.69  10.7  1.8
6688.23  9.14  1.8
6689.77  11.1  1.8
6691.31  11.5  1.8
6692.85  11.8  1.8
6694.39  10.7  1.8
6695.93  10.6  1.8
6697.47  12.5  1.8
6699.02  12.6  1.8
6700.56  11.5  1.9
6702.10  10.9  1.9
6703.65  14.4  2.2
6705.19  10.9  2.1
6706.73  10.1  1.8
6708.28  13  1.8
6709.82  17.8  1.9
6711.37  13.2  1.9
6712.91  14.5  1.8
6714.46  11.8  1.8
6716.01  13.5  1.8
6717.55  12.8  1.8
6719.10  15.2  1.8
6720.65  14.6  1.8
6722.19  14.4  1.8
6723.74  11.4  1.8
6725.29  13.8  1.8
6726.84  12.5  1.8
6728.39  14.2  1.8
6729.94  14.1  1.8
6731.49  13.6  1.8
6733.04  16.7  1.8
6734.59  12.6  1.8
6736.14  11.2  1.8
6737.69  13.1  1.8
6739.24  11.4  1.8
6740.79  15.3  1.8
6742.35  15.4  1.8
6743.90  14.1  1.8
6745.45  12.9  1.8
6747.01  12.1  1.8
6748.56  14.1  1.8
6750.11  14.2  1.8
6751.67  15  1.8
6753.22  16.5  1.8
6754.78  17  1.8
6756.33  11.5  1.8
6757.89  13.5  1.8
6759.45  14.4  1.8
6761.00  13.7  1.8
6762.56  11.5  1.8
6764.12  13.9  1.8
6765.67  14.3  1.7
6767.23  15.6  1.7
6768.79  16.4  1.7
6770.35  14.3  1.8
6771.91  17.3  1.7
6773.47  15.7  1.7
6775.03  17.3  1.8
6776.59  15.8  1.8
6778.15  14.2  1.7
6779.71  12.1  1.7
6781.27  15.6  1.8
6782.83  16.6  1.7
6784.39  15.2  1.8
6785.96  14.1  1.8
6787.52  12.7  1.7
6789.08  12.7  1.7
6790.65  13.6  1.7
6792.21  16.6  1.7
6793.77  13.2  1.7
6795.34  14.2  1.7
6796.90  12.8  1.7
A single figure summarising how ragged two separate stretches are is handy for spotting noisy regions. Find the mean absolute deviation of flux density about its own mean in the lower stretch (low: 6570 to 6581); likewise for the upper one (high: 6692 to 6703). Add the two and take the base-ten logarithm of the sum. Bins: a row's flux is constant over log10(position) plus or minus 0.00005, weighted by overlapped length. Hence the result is 0.05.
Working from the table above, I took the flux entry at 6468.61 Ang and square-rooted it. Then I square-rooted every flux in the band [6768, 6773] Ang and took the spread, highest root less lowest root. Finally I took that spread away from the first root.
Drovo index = 3.3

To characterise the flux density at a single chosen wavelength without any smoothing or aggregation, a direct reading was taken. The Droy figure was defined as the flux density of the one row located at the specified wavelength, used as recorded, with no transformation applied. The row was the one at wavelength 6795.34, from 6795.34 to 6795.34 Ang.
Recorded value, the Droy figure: 14.2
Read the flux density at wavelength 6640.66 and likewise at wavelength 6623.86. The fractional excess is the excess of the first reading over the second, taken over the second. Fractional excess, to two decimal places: 0.01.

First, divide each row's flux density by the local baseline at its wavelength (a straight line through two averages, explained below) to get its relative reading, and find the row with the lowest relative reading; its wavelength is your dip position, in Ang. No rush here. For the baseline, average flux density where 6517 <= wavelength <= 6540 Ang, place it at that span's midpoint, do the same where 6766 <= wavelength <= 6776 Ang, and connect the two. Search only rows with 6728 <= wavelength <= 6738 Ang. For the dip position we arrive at 6736.14 Ang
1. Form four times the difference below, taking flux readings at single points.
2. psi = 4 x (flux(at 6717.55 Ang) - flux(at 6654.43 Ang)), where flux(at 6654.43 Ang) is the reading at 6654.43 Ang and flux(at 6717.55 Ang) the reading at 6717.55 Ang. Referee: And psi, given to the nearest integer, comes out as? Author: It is -4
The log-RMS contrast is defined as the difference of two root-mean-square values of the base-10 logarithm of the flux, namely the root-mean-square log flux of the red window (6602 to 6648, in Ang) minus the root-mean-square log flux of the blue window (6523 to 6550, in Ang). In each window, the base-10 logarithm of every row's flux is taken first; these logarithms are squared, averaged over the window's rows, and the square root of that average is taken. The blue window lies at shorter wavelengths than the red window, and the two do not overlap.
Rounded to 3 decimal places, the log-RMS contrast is -0.017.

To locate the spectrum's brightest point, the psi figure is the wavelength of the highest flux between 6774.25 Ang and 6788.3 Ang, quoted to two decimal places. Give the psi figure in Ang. 6775.03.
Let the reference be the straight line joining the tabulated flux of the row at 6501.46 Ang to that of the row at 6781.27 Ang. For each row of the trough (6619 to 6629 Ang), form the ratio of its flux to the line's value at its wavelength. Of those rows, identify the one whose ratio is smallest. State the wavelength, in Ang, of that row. 6626.91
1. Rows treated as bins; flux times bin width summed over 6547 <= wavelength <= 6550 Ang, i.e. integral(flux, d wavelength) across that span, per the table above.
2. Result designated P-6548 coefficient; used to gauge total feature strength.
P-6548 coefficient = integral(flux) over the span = 42.1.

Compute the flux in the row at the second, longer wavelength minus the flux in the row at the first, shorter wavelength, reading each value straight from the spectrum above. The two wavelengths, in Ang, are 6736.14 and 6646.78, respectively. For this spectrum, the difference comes -1.5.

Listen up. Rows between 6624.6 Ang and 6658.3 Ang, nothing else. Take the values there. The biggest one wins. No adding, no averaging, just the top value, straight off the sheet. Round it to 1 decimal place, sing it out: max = 17.5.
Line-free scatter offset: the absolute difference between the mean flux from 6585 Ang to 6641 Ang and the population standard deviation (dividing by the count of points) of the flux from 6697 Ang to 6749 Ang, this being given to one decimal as 12.3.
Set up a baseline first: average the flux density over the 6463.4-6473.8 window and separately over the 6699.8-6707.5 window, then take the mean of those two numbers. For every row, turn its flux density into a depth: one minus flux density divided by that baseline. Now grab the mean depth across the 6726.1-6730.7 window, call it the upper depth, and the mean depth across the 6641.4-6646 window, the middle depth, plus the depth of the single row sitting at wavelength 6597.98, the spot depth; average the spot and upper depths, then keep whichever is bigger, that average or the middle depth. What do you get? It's -0.046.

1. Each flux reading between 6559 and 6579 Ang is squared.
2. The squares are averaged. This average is 219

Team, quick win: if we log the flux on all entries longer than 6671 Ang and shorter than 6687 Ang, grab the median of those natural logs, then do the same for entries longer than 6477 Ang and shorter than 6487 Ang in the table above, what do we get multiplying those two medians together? 6.96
